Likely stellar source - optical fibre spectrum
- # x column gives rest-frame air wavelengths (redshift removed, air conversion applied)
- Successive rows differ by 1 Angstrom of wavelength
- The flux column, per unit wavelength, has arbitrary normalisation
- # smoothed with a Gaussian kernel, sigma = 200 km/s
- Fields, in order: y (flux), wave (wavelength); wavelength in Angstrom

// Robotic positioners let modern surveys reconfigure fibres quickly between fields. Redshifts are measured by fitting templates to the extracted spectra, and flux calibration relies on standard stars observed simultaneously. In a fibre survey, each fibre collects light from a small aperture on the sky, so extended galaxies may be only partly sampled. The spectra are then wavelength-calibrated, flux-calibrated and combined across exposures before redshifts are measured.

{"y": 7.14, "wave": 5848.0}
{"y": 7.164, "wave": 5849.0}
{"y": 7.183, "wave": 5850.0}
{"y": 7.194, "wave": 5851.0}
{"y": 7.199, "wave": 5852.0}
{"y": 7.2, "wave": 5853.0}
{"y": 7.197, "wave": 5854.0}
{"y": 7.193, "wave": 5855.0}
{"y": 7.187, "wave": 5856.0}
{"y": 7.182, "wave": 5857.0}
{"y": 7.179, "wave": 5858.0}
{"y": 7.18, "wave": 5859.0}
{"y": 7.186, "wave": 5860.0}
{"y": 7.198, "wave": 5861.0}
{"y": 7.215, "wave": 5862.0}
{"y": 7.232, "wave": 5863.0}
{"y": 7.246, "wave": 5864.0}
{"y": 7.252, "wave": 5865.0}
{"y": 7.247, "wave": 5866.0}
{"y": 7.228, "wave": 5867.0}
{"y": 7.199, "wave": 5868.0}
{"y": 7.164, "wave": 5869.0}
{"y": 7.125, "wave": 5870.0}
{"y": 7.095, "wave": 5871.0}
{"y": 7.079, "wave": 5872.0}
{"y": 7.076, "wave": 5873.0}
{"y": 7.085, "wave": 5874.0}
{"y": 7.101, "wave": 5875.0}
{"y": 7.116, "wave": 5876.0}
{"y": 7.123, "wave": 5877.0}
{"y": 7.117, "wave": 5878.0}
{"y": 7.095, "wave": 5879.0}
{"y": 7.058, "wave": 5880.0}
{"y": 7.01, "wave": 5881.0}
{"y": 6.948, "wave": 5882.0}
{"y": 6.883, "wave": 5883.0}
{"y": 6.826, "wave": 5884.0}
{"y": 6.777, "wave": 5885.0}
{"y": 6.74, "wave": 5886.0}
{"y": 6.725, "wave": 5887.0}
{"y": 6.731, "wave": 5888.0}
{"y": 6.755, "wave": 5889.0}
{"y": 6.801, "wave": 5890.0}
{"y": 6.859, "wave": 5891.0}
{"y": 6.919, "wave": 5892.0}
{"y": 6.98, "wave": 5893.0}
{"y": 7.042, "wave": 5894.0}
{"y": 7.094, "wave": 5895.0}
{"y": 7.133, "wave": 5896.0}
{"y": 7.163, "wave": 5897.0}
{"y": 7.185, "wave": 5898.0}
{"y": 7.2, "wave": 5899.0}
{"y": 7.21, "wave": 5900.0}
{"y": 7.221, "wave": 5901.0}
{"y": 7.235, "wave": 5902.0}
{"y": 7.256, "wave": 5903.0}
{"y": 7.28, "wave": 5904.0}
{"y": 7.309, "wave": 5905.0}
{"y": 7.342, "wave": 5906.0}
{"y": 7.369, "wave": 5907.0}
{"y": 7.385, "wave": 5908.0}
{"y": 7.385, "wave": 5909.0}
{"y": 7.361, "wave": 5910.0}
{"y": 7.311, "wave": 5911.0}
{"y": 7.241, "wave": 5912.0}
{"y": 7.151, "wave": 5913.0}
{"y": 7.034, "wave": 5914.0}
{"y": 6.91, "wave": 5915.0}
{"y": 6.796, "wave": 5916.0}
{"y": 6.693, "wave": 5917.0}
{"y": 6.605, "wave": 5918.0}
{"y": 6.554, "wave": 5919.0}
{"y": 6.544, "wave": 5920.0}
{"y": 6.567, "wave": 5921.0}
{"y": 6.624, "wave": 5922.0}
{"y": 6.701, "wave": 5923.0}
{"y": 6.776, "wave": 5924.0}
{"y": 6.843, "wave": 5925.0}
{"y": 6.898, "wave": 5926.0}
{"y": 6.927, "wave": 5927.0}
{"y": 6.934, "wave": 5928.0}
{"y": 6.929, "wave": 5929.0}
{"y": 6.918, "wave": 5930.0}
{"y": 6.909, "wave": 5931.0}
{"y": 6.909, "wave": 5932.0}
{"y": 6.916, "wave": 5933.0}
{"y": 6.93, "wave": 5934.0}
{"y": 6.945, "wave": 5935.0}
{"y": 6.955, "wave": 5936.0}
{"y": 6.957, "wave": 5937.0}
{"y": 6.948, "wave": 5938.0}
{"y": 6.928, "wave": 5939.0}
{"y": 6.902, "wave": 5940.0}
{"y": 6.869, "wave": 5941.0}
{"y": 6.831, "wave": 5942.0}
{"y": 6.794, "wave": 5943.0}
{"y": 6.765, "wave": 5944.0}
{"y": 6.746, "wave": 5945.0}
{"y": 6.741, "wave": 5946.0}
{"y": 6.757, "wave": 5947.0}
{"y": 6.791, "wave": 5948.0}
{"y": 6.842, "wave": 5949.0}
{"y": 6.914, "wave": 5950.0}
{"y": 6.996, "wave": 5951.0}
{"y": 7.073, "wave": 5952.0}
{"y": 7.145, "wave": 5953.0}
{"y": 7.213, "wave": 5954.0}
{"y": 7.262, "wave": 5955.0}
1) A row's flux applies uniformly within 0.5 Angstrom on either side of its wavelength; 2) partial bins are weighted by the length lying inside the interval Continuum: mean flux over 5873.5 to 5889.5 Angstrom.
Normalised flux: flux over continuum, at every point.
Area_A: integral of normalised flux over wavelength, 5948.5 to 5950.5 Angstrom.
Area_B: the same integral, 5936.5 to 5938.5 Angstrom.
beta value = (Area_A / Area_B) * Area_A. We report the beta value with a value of 1.96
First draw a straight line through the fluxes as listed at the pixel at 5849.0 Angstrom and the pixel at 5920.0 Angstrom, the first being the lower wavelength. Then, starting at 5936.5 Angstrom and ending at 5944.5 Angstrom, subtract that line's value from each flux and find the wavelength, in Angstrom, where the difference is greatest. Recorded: 5937.0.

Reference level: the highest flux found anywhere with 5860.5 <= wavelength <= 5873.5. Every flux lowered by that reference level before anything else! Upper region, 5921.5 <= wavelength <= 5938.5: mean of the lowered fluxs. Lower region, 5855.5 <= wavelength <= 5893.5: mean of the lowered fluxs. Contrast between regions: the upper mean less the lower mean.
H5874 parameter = -0.17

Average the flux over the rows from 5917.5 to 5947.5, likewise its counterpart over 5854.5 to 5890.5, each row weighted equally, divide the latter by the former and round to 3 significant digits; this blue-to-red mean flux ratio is 1.04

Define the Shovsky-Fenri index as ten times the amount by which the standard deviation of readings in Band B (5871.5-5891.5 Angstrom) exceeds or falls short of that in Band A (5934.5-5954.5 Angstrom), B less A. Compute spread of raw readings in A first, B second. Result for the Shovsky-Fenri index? 0.2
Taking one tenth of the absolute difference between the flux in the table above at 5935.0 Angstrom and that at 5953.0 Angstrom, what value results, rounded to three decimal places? 0.020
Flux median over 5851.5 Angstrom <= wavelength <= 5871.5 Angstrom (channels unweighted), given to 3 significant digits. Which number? 7.20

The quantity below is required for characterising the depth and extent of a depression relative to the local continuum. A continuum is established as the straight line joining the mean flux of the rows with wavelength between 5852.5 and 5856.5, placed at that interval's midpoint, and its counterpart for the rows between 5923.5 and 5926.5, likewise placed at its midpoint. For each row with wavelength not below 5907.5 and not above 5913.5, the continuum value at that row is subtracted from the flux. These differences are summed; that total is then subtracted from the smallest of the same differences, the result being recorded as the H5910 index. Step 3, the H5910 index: -2.1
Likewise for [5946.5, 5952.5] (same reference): -1.1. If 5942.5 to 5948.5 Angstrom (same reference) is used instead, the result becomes -0.2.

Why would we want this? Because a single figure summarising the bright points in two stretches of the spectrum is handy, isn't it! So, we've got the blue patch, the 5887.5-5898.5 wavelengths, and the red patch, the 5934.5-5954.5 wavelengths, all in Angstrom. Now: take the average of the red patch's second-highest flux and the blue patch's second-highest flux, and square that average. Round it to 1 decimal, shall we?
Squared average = 51.2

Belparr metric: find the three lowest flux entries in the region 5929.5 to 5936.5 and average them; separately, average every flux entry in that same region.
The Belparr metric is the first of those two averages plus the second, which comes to 13.8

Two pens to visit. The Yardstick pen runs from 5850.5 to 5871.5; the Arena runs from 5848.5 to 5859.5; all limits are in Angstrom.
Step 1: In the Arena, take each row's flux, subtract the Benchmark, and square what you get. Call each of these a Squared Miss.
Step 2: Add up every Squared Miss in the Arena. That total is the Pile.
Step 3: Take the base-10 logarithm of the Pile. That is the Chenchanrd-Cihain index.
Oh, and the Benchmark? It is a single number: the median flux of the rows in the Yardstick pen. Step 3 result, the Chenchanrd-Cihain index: -2.6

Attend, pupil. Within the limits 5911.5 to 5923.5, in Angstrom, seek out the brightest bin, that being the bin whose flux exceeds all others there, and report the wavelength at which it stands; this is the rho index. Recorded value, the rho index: 5912.0 Angstrom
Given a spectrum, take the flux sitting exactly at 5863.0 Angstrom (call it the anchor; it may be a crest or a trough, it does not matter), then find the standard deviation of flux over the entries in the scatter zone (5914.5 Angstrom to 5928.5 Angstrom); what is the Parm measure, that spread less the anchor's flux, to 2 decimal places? -7.09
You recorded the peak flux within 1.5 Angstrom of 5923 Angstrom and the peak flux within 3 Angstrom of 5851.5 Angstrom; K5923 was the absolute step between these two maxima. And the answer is 0.42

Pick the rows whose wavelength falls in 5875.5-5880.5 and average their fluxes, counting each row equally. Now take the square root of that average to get 2.66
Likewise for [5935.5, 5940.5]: 2.63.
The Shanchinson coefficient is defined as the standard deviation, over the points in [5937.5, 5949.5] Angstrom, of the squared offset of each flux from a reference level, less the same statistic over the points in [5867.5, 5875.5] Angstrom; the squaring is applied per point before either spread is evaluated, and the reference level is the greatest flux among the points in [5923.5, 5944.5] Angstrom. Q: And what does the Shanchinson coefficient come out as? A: 0.00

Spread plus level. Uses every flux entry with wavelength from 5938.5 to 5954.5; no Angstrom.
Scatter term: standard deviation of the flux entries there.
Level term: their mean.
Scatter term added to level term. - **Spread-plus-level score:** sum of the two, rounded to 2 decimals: 7.04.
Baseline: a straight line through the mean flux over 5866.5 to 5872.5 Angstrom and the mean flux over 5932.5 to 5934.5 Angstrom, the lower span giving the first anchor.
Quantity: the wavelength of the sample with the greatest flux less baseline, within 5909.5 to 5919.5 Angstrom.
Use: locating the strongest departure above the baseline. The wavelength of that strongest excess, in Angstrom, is 5910.0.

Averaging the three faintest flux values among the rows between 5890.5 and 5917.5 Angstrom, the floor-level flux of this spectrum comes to 6.78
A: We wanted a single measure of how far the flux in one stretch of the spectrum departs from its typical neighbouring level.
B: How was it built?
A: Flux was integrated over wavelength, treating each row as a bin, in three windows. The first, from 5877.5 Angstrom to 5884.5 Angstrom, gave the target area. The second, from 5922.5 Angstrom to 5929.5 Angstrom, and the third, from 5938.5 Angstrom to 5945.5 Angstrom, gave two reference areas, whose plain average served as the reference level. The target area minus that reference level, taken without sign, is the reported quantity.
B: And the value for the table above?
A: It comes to 1.0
